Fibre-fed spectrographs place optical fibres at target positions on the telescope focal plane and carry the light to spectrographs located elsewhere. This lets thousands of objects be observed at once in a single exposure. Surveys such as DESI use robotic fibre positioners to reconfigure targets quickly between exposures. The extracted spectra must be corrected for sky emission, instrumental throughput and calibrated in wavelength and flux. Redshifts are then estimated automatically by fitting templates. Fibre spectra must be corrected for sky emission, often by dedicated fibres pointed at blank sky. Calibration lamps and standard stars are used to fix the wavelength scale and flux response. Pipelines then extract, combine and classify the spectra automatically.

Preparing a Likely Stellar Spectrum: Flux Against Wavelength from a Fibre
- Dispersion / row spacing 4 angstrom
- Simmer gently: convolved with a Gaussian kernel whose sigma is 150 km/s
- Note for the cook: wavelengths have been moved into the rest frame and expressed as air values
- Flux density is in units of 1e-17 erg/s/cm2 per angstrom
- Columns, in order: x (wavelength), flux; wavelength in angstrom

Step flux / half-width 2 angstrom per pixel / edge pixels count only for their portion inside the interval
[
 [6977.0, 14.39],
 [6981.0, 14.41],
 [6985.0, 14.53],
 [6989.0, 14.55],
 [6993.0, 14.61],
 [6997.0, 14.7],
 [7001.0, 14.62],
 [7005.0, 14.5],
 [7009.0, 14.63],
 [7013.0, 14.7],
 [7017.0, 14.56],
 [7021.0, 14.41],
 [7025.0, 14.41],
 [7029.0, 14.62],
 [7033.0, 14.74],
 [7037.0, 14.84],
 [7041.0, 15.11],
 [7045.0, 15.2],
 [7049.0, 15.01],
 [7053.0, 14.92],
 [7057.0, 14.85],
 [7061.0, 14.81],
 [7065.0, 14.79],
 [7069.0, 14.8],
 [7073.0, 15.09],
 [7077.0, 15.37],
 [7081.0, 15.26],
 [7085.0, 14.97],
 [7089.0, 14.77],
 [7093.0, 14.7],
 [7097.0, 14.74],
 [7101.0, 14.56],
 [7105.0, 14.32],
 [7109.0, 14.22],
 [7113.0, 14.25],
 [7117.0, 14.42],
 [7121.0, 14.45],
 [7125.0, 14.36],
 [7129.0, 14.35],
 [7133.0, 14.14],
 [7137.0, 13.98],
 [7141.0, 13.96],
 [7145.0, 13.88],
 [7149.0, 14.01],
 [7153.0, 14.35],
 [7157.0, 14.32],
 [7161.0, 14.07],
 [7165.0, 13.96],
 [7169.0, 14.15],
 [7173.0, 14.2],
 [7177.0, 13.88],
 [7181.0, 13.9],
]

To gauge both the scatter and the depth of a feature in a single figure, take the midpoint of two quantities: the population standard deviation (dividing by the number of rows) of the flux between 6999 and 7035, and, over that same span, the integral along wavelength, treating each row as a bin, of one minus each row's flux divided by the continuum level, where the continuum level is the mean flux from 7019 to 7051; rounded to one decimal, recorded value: 0.3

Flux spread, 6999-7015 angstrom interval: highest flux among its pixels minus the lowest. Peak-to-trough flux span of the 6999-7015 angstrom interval 0.20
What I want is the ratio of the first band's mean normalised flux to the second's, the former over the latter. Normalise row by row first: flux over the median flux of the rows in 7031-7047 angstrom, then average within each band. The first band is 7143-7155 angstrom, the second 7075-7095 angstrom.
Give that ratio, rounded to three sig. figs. 0.938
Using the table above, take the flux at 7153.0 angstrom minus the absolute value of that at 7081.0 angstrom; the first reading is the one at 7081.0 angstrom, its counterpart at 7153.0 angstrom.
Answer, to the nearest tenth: -0.9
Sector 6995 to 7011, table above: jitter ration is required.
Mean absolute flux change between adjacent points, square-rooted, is 0.33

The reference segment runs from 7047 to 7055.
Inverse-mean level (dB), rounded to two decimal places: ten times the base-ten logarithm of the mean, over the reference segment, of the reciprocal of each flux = -11.75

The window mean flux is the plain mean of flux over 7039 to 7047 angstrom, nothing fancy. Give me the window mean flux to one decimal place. 15.2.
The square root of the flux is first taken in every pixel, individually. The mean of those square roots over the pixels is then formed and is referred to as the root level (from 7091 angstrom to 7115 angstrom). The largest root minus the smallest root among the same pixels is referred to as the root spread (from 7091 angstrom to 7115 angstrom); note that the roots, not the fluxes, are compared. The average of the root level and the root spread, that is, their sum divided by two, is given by 1.936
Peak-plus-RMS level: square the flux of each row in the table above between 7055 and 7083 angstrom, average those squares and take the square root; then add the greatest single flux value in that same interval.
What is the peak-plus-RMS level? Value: 30.4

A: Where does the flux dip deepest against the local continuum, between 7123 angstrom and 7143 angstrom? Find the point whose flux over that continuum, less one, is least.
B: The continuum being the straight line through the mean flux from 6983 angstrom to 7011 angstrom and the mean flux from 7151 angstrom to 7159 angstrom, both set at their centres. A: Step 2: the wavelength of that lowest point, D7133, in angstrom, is 7141.0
